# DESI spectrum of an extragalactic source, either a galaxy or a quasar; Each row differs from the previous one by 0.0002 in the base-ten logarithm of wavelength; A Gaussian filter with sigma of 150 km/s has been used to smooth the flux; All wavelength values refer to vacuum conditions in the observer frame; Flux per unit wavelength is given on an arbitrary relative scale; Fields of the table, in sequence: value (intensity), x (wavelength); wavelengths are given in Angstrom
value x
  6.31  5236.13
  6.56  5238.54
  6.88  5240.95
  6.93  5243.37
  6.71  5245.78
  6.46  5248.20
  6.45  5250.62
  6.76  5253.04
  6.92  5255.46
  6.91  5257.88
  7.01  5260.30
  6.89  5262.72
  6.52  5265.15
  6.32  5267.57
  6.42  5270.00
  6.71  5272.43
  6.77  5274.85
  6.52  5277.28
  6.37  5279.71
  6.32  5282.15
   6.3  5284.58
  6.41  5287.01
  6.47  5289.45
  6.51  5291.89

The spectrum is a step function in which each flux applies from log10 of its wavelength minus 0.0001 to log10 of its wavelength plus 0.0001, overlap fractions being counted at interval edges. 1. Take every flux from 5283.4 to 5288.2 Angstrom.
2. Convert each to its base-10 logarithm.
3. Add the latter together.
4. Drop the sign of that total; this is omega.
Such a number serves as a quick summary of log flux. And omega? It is 1.61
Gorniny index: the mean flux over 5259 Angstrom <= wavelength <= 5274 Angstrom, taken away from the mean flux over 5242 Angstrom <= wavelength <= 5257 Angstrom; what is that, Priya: 0.06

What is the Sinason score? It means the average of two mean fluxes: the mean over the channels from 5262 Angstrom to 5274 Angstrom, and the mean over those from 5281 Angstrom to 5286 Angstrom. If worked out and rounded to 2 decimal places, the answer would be 6.44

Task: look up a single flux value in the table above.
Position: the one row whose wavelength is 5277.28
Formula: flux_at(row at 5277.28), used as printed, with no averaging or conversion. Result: 6.52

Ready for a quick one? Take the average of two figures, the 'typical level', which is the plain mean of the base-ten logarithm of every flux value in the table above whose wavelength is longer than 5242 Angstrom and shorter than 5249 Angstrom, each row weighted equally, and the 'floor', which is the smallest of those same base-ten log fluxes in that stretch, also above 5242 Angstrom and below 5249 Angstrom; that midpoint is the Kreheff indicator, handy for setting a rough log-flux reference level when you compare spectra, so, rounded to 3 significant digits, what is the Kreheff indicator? 0.818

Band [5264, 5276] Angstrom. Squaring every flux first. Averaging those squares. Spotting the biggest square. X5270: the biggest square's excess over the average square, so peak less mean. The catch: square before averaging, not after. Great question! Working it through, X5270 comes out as 2.9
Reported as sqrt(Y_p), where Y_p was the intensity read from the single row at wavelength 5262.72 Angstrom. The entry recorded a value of 2.62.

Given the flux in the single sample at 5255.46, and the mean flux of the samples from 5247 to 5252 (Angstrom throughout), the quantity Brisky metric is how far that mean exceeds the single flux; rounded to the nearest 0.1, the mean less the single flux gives -0.5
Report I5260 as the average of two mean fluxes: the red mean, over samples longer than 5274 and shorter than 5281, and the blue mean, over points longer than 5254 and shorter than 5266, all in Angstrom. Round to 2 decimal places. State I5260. 6.70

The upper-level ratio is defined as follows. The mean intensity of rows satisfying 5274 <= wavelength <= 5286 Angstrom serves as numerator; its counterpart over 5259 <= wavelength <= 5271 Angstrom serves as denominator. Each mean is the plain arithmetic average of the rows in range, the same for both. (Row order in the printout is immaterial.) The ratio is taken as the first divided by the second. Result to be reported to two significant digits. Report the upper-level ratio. 0.97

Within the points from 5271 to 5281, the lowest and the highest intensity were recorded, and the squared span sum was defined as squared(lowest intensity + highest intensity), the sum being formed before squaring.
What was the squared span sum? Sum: 173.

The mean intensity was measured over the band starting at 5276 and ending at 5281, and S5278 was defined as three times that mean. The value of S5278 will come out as 19.3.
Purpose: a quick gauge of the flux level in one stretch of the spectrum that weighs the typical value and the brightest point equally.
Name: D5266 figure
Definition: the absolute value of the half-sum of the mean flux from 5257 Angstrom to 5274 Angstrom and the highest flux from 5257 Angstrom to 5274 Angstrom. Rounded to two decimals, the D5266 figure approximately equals 6.85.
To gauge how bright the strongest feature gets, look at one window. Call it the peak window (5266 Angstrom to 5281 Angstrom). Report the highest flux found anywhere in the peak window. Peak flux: 6.77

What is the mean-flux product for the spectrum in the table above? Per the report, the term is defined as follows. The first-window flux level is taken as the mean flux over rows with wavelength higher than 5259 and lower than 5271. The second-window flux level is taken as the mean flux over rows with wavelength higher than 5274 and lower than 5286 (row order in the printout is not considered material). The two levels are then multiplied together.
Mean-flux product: 42.8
